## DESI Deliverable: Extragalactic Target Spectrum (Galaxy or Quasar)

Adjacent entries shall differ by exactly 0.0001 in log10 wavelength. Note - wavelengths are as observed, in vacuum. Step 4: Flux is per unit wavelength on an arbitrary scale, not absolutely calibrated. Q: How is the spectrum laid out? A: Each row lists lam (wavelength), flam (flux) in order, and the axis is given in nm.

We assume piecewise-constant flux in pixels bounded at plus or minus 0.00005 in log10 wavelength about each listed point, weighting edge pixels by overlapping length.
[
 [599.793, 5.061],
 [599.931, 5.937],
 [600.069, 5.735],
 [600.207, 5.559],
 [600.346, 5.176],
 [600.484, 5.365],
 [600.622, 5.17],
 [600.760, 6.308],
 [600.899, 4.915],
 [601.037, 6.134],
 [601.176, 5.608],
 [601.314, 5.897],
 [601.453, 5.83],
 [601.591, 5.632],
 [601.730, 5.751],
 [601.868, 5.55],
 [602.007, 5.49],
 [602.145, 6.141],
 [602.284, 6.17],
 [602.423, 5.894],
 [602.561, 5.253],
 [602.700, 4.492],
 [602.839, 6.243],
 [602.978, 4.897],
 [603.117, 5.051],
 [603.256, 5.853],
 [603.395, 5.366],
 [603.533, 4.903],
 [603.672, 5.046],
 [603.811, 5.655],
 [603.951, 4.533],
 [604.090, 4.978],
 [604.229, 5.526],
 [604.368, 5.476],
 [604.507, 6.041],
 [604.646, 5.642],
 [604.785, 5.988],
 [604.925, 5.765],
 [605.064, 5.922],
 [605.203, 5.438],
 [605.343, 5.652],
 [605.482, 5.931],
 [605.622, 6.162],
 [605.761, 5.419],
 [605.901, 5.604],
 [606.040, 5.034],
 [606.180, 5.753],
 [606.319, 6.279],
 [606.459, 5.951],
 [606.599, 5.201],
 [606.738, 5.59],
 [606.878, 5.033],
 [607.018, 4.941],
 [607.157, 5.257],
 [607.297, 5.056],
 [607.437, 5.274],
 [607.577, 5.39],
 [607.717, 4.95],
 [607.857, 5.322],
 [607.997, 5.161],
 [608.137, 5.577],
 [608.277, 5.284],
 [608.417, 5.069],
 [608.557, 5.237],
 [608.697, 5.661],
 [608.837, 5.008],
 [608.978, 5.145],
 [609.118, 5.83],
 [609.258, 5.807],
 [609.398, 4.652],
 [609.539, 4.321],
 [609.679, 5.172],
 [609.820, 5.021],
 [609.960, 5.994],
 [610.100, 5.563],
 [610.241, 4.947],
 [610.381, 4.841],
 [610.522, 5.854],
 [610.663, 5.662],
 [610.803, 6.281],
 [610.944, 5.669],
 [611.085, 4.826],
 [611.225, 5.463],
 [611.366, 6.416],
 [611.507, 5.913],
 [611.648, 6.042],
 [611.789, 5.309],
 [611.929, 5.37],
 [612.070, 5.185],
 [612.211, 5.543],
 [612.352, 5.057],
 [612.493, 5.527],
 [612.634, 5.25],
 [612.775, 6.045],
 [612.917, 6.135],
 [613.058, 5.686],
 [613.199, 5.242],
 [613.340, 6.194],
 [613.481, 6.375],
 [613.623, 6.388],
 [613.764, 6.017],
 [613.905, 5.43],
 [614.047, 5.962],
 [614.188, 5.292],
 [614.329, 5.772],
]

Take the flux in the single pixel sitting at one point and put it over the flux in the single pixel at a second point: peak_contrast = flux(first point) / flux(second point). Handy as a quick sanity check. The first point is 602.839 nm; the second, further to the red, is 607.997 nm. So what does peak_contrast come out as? 1.21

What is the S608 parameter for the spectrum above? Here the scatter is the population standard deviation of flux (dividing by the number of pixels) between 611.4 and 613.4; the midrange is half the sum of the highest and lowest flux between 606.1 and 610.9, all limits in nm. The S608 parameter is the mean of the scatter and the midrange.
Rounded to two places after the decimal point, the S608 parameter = 2.84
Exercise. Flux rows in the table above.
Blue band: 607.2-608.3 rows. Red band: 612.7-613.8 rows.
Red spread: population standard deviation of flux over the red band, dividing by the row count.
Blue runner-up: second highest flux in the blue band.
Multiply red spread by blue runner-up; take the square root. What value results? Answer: 1.39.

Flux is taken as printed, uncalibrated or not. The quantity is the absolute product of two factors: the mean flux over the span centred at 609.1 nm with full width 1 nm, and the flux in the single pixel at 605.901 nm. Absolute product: 29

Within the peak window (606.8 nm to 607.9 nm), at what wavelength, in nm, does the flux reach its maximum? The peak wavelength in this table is 607.577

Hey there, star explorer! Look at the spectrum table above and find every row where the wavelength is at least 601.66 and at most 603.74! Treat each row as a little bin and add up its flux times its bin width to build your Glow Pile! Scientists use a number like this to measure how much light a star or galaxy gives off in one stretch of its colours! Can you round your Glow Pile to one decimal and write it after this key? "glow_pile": 11.4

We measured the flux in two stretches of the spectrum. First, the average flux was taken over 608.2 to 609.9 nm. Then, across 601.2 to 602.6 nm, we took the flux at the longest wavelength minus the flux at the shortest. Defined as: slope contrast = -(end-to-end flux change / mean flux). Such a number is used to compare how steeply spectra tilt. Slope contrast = 0.12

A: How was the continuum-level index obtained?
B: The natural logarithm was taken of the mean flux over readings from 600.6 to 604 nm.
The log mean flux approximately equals 1.71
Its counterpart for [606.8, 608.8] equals 1.65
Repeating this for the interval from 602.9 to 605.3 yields 1.69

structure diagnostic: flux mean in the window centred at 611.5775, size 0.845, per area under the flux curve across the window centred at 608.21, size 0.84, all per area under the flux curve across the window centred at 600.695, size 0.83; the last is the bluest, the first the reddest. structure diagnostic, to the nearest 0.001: 0.284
